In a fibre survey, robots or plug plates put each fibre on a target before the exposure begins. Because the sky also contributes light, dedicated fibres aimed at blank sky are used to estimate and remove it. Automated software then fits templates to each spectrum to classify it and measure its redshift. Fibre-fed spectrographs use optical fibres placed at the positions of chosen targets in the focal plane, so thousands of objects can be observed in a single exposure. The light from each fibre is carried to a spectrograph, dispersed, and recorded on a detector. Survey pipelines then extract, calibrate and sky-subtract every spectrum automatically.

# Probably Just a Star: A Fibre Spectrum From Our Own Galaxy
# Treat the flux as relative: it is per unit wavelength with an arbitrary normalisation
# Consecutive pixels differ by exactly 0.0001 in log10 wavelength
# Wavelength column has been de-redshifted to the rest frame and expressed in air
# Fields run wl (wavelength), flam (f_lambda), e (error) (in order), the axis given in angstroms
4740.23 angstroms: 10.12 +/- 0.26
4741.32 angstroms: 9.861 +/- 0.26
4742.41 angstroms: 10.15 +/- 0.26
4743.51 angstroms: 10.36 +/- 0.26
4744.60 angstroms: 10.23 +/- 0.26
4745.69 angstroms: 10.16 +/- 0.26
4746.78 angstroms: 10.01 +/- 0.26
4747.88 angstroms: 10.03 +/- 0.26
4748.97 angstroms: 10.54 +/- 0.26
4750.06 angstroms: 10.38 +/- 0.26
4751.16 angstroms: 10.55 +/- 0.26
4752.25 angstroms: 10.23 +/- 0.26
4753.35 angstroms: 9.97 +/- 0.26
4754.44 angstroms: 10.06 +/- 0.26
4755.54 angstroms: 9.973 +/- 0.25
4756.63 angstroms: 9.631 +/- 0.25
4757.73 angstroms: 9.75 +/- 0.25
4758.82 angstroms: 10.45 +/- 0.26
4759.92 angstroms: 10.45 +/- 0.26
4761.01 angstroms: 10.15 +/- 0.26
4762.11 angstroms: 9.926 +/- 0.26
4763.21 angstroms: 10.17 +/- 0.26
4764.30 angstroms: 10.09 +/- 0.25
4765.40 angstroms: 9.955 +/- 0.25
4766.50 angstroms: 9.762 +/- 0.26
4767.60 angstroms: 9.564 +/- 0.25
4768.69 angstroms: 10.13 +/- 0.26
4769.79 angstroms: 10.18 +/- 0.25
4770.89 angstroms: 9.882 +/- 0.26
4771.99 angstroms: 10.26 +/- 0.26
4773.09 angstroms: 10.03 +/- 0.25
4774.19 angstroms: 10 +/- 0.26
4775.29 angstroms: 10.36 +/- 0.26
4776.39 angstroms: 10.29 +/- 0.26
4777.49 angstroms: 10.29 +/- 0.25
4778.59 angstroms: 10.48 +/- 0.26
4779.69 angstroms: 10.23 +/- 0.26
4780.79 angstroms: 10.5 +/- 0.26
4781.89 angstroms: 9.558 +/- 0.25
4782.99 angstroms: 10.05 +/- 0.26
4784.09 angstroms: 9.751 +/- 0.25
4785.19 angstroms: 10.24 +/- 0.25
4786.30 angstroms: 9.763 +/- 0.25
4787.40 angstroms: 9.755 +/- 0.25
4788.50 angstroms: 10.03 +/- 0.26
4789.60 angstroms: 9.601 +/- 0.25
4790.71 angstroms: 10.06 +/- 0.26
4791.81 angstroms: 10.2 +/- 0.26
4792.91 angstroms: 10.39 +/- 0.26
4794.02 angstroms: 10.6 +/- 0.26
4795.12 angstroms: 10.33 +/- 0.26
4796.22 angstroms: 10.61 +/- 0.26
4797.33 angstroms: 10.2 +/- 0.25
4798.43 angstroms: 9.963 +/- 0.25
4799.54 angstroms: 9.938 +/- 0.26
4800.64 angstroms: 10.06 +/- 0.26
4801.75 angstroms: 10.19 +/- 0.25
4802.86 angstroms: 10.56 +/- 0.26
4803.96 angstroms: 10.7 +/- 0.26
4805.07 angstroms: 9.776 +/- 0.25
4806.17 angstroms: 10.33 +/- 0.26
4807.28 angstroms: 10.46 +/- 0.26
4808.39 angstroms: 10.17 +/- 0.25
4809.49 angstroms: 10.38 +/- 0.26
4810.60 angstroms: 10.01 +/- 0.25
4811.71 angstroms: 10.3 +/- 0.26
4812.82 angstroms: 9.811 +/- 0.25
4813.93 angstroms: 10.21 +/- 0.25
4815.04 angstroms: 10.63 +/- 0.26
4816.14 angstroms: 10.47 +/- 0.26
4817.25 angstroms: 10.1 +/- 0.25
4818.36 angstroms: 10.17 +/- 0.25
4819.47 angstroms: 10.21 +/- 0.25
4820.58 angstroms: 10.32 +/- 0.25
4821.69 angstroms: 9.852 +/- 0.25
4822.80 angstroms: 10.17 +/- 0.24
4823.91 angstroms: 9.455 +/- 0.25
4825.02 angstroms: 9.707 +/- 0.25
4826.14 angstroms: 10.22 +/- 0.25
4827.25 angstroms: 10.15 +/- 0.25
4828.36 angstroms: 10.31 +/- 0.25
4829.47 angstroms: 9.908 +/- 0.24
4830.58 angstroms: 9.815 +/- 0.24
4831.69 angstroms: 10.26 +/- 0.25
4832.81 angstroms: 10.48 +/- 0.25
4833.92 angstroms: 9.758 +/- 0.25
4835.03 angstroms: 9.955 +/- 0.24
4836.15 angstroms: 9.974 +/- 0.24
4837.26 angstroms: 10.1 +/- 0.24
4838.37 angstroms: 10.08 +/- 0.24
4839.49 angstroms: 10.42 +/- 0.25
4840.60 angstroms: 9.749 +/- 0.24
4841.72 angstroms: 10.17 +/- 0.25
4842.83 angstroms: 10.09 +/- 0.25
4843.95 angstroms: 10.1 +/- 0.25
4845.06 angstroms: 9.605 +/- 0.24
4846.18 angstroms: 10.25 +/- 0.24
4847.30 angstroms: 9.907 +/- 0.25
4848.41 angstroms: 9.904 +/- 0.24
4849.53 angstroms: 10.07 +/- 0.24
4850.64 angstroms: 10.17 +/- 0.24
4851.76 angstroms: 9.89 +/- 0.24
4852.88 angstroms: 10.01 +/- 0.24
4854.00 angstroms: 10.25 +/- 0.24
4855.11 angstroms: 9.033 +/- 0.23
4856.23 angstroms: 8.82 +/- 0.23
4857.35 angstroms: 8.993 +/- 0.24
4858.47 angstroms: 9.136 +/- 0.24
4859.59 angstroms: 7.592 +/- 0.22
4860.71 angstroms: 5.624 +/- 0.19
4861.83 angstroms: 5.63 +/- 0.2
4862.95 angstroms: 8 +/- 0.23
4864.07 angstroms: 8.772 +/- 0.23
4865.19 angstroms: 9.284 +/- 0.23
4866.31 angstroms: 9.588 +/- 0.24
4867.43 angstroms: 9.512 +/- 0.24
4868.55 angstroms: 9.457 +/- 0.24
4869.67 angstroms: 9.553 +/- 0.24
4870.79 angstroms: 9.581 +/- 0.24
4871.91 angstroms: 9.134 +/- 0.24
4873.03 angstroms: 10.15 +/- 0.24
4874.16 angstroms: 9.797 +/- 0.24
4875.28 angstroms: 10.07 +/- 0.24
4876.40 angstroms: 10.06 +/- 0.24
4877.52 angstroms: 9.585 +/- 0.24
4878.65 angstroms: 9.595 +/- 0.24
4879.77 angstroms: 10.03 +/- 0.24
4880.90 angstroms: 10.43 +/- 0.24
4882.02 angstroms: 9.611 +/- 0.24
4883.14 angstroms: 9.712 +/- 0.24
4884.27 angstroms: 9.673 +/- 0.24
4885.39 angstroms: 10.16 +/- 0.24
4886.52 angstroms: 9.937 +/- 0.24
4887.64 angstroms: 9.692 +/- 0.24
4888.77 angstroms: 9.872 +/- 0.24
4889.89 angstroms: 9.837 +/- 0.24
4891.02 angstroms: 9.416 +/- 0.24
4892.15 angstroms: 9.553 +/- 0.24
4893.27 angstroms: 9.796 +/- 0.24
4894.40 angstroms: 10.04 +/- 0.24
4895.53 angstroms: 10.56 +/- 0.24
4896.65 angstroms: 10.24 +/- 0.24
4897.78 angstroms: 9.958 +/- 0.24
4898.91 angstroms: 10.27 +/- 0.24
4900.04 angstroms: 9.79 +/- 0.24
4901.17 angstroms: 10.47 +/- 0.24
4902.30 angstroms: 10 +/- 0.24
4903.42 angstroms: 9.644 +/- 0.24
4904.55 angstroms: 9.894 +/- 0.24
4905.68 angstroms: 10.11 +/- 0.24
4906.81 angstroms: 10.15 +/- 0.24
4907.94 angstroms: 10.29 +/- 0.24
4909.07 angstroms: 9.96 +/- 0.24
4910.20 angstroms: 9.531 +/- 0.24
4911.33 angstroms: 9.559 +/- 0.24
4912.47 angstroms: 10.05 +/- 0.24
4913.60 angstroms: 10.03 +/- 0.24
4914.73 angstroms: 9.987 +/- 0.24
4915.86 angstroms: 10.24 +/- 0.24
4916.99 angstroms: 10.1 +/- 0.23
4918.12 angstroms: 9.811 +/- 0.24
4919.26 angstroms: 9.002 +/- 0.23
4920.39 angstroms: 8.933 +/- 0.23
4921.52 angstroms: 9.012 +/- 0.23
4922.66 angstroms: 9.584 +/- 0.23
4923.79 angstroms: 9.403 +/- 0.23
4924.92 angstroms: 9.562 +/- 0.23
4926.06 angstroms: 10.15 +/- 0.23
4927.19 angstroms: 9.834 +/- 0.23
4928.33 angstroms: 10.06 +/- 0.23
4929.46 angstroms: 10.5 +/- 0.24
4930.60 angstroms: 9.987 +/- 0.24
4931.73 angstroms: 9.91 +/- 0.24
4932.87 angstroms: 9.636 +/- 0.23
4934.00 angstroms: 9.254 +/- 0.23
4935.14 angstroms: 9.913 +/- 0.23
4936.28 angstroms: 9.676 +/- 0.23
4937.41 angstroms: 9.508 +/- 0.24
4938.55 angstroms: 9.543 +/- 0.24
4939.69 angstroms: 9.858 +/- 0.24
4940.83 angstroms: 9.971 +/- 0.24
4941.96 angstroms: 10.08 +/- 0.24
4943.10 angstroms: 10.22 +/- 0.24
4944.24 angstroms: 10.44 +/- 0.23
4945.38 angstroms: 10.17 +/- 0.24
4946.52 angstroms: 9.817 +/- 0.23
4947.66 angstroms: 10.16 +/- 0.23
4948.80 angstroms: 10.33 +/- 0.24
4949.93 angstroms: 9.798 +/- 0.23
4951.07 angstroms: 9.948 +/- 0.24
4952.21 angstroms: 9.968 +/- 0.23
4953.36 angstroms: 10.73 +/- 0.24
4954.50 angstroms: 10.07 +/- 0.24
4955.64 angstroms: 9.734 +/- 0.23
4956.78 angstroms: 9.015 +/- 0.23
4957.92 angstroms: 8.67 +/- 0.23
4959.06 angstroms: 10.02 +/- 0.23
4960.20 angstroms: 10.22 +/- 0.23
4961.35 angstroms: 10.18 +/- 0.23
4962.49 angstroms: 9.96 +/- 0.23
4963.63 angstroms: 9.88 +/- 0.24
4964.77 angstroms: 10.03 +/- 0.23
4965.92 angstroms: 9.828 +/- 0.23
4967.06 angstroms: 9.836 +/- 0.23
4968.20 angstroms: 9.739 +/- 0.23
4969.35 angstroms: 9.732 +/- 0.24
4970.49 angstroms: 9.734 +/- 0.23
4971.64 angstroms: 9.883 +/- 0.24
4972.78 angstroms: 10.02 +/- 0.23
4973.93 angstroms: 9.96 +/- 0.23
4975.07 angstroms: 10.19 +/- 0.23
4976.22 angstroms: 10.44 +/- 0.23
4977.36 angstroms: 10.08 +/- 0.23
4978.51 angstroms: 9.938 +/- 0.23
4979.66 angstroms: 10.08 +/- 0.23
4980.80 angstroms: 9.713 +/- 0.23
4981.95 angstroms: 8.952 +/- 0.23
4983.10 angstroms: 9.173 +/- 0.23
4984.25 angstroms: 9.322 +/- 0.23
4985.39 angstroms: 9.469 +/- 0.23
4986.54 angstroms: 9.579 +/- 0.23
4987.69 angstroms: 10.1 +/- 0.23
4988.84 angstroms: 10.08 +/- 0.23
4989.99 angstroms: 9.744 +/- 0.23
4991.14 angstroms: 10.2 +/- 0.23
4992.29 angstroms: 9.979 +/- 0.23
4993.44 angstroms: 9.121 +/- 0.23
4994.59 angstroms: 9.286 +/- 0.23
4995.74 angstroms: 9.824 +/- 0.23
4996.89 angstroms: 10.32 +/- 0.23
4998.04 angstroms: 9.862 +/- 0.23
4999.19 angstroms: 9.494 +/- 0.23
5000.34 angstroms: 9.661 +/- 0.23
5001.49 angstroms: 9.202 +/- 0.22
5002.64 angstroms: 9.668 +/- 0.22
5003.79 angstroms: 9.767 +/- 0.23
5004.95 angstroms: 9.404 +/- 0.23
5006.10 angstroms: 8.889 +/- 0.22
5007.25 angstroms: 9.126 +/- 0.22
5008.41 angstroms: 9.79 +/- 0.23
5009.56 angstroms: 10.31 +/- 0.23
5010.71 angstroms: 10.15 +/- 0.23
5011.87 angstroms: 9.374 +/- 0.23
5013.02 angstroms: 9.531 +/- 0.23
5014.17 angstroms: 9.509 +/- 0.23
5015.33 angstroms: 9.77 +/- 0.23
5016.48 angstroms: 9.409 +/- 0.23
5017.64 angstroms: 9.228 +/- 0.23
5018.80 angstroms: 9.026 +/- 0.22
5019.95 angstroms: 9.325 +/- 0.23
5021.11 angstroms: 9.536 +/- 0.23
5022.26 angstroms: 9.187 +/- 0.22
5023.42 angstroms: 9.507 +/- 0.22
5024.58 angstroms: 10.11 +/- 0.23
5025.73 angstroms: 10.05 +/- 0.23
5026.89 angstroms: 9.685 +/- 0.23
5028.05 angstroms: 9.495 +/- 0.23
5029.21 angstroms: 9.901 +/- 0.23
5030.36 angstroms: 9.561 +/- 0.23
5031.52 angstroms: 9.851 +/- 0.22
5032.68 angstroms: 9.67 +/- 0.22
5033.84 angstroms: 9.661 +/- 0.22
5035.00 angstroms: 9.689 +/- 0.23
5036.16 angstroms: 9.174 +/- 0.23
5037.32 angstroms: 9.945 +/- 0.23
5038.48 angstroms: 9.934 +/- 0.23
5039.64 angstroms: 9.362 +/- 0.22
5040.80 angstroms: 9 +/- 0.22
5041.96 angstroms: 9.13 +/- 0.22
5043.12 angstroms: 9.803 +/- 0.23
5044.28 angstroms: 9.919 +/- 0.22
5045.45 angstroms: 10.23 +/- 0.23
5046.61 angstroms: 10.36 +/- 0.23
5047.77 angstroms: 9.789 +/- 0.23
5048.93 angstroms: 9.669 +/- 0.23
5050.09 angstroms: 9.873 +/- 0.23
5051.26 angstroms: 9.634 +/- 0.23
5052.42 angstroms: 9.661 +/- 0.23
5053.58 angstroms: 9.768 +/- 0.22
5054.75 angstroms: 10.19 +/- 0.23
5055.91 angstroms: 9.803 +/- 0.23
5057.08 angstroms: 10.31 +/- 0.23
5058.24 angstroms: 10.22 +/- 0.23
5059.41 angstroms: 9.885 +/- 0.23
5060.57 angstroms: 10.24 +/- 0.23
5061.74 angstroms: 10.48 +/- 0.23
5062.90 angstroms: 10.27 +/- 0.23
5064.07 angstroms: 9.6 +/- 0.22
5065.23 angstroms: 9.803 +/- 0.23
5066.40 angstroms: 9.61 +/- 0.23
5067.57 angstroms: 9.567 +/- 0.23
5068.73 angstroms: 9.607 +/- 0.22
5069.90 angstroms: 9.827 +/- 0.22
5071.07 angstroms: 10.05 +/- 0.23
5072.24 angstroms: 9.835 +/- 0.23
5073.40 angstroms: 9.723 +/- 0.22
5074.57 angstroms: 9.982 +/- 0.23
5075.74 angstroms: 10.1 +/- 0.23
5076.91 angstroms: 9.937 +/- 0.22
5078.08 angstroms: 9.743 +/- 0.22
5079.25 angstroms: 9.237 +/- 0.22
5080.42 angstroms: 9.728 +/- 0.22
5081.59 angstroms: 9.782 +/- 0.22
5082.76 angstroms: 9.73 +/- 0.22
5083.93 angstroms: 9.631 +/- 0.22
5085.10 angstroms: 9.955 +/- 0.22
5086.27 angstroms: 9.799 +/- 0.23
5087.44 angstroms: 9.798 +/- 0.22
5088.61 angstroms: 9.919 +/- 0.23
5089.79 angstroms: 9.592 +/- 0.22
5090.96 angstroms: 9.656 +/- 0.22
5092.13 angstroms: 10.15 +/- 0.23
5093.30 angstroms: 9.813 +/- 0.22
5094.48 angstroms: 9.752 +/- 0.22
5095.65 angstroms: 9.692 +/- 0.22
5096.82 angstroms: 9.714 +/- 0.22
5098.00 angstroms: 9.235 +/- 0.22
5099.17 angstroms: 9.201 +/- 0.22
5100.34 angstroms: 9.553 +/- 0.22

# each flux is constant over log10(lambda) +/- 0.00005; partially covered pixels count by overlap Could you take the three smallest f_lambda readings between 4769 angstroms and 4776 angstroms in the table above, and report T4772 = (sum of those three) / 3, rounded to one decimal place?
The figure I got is 10.0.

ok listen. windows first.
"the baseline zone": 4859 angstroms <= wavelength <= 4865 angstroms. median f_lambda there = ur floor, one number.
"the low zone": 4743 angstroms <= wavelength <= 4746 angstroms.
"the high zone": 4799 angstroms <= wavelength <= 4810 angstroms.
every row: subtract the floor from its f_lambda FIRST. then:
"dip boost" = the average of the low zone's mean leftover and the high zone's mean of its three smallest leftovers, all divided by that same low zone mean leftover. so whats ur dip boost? 0.94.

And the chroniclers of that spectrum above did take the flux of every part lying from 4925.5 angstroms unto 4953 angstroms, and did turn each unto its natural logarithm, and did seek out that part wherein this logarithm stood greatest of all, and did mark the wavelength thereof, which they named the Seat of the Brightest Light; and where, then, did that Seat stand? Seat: 4929.46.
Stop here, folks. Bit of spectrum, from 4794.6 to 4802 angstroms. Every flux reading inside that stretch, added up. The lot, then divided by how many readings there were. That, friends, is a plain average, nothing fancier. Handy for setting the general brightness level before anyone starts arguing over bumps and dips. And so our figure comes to 10.2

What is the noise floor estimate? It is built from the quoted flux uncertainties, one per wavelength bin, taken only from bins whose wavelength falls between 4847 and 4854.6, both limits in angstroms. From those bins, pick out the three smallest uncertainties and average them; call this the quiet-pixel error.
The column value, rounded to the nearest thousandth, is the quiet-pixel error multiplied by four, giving 0.960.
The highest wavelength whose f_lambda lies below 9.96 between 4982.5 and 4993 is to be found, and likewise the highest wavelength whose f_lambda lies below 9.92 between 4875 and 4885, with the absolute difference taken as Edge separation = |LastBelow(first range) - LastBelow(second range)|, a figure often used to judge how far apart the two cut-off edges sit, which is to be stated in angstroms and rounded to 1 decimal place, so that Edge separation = 105.7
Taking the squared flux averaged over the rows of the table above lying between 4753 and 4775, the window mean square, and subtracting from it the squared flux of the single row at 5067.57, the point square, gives 9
